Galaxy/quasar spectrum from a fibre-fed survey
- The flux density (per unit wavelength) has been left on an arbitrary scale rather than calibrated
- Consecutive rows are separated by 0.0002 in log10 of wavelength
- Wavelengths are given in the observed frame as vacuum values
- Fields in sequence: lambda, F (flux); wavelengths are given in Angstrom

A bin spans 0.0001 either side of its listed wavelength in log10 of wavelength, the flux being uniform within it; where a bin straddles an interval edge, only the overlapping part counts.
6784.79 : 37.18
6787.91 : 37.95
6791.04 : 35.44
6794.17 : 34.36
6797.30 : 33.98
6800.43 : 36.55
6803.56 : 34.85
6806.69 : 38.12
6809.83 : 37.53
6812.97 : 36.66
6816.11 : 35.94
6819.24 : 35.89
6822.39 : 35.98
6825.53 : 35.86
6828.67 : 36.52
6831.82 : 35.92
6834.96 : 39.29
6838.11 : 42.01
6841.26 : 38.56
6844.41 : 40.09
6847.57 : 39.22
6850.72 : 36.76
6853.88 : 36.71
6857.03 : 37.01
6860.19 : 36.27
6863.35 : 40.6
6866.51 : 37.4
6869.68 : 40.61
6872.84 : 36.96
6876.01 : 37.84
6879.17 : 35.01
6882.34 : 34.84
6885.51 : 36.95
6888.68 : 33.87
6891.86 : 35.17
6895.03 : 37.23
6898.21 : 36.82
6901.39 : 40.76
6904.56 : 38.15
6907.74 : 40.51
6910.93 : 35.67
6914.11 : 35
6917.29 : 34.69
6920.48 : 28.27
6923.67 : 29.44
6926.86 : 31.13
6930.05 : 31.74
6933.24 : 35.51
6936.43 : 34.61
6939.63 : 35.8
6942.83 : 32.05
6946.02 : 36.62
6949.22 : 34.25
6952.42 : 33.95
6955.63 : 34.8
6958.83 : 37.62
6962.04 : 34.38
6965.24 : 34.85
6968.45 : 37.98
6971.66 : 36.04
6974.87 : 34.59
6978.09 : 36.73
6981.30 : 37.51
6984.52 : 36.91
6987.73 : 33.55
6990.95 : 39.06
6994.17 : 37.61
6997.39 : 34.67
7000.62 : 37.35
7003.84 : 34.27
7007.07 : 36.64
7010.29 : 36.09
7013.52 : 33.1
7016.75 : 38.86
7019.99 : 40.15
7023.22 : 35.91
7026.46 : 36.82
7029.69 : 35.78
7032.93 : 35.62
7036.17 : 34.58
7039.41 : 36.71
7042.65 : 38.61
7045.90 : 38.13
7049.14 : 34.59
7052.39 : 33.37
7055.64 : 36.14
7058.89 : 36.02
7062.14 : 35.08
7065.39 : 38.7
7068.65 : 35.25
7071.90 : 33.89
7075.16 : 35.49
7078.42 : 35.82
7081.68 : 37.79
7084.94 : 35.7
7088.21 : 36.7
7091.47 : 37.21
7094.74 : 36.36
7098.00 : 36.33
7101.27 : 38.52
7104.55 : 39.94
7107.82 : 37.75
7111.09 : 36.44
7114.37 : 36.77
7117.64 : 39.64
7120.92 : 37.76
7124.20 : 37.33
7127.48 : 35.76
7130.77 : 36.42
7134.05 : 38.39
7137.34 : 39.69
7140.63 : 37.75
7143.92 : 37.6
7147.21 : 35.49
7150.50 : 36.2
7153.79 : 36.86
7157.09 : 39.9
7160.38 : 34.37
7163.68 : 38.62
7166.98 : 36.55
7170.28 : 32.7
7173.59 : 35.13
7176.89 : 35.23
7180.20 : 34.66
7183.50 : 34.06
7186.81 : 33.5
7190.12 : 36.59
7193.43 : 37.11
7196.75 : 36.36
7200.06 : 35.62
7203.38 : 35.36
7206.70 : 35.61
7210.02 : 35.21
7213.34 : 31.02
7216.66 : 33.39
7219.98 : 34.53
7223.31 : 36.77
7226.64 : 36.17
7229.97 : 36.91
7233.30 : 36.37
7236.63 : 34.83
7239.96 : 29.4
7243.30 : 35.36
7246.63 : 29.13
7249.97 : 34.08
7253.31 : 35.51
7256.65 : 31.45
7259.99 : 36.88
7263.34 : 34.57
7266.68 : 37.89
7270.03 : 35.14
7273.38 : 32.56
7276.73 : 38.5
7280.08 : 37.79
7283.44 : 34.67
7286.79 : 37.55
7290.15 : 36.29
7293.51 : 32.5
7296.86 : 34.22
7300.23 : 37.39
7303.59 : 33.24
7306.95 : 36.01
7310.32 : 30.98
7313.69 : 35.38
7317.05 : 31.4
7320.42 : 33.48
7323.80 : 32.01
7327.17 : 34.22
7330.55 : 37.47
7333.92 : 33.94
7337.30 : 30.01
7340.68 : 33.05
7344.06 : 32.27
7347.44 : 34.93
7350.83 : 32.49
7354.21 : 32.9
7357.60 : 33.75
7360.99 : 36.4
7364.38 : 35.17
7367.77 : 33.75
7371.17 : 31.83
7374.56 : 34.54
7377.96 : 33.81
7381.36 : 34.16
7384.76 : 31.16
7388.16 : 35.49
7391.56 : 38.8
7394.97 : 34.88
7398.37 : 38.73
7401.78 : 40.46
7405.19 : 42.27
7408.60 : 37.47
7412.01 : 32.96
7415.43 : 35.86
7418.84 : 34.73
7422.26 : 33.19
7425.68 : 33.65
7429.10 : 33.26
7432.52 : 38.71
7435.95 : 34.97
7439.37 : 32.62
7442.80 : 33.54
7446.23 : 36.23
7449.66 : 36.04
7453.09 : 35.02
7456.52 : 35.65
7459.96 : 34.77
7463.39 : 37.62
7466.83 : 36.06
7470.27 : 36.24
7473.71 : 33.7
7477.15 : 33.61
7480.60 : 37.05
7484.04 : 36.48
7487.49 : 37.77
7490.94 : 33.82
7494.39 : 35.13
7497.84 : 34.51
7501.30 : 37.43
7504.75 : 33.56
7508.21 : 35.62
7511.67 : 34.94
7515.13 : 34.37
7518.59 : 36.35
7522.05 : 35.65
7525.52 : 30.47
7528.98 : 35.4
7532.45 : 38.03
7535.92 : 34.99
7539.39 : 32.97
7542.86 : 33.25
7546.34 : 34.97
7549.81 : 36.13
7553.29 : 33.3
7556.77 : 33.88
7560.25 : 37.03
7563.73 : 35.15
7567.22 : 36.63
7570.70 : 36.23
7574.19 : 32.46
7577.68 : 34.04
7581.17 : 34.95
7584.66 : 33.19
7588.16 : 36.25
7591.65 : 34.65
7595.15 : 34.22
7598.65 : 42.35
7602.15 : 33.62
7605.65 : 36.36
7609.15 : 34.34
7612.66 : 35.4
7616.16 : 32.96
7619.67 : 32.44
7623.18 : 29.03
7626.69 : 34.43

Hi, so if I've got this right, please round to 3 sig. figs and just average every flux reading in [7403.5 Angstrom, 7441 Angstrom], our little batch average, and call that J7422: 35.4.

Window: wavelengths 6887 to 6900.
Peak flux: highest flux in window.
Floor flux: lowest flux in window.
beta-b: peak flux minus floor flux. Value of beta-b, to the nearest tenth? 3.4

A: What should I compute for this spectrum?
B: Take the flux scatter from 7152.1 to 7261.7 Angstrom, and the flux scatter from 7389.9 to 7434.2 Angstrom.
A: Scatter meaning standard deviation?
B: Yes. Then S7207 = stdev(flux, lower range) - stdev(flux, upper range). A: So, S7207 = -0.7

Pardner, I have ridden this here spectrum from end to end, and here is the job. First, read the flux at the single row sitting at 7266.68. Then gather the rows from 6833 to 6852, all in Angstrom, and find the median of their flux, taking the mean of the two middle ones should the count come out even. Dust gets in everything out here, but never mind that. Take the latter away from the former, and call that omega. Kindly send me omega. -1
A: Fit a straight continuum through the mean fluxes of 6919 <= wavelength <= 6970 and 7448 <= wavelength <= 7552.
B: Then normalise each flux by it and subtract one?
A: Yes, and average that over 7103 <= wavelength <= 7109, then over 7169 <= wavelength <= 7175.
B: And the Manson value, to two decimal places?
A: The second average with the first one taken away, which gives -0.15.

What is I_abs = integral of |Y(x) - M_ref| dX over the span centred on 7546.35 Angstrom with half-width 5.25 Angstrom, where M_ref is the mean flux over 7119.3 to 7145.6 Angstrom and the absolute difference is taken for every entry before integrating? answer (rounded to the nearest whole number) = 29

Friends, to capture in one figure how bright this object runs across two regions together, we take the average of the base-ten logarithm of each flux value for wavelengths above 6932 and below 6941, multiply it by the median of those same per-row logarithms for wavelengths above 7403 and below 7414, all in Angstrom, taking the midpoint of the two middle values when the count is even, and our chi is 2.44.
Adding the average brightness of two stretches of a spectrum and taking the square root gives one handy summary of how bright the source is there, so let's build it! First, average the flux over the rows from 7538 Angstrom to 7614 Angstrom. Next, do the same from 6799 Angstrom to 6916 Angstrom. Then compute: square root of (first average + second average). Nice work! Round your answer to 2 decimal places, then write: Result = 8.51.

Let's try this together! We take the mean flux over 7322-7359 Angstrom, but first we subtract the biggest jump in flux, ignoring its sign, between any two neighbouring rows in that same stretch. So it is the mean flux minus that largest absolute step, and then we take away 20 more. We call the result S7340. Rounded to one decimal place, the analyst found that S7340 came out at 9.4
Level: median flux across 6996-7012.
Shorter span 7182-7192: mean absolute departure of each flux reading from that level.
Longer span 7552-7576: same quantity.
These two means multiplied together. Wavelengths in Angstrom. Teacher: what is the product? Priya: 2.7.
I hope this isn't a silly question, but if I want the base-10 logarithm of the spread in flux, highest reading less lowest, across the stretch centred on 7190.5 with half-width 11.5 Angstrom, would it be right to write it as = 0.558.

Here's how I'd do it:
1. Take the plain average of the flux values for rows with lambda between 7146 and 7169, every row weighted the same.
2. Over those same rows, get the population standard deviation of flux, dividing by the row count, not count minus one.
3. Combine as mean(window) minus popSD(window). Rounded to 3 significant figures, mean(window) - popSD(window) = 35.1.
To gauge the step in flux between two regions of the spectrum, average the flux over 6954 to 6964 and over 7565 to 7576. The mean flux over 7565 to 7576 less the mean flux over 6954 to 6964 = -0.5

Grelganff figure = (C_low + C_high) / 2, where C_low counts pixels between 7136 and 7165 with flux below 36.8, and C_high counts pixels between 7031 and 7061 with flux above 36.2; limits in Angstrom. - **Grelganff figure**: 3.0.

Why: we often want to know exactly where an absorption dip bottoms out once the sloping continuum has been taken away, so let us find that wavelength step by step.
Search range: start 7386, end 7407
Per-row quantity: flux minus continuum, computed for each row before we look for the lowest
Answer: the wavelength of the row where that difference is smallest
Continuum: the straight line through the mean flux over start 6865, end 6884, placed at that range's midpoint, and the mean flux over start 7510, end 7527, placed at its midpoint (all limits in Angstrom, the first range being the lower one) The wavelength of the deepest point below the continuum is 7394.97 Angstrom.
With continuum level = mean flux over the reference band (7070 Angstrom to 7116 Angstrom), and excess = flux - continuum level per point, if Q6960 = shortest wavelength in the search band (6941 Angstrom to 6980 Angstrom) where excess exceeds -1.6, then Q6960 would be 6946.02 Angstrom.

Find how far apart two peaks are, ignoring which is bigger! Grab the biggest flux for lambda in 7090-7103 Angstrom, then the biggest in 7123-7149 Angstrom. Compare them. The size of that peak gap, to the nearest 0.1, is 1.2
